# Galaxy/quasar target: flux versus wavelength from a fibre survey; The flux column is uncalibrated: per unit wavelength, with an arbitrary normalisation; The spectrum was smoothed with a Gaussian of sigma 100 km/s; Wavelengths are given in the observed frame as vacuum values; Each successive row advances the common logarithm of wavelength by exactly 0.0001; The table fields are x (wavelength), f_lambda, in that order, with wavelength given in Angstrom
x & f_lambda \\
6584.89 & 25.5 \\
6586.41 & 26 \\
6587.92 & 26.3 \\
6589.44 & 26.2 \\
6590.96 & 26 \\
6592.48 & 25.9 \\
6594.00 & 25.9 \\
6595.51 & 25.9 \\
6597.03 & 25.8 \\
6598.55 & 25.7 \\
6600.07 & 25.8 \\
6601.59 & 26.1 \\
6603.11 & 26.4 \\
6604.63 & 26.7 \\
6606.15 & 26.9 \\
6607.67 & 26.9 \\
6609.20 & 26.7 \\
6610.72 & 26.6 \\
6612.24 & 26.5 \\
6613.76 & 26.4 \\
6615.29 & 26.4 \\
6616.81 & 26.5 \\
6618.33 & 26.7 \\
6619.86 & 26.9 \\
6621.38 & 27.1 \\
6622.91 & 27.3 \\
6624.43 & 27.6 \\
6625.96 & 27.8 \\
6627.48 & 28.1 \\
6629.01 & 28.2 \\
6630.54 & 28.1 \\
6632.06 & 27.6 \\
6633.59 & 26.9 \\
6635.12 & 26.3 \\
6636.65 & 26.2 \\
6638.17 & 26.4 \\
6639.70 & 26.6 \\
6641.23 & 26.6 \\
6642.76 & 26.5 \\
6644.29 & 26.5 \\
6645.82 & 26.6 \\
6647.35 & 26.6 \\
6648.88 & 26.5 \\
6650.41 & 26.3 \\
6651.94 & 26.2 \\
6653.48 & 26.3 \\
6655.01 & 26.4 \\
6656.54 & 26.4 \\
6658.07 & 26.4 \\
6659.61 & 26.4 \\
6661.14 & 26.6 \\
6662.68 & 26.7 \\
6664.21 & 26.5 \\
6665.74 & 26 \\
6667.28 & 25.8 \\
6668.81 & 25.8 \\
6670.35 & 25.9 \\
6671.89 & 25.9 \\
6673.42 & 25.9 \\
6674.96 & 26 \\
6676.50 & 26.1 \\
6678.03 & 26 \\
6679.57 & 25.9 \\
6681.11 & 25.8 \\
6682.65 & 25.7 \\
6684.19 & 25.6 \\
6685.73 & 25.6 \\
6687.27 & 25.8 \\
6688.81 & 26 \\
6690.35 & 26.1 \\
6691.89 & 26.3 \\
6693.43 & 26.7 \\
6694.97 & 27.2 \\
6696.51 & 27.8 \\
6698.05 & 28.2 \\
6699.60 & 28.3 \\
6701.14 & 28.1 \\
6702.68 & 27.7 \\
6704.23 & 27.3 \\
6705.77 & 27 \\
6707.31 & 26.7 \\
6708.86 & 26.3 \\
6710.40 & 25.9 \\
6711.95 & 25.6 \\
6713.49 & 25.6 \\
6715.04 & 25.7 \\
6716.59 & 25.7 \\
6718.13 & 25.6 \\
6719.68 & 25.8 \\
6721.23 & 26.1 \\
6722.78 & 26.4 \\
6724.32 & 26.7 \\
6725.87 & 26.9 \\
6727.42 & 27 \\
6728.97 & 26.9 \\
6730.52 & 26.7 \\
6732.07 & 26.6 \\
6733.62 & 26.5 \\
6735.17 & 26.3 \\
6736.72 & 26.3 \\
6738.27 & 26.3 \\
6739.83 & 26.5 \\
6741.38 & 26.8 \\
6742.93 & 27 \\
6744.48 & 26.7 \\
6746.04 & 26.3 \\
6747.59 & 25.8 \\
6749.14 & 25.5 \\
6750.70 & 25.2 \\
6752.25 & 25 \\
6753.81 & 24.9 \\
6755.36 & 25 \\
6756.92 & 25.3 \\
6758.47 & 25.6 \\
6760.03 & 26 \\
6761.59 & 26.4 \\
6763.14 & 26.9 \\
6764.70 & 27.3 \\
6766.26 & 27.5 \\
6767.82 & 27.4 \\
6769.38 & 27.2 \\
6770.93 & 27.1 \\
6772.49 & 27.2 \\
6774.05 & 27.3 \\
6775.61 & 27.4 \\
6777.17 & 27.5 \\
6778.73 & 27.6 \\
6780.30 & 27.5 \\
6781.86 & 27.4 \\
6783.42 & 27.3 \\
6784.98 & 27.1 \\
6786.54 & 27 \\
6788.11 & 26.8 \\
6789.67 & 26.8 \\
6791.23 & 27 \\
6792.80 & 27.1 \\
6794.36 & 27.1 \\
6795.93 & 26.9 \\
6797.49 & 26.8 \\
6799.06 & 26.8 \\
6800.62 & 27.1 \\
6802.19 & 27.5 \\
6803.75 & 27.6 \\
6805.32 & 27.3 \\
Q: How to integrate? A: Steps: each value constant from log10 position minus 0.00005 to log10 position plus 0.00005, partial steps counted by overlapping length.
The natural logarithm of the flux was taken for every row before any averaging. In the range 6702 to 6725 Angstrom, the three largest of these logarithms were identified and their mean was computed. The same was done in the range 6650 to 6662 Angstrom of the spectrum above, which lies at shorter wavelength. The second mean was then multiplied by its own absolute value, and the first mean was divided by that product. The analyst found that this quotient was 0.308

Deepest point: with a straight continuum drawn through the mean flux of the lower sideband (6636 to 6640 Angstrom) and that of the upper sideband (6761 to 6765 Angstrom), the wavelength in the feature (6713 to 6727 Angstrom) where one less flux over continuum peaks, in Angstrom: 6718.13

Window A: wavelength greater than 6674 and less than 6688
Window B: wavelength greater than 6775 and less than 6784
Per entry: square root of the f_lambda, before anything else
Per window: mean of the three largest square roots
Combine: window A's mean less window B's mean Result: -0.14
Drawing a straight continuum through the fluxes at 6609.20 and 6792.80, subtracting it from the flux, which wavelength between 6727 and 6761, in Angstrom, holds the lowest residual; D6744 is 6753.81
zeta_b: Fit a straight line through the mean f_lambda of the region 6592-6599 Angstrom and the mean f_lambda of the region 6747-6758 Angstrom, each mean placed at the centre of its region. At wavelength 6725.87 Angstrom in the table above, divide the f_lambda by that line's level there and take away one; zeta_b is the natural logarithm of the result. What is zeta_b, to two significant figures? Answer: -2.8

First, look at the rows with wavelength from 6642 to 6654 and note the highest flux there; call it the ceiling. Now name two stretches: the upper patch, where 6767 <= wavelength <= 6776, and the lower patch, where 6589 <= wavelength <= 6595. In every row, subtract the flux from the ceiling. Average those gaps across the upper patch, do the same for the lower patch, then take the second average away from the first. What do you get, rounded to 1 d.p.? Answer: -1.3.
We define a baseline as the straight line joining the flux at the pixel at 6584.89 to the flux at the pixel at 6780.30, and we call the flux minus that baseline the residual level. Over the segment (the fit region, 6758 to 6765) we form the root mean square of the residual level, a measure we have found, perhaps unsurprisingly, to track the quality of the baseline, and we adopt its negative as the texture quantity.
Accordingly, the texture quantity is -1.0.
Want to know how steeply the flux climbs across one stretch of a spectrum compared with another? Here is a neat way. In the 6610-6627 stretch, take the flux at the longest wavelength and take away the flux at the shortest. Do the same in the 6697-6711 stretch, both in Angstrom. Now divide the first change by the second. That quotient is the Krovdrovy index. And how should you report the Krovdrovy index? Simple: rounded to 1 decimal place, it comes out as -0.5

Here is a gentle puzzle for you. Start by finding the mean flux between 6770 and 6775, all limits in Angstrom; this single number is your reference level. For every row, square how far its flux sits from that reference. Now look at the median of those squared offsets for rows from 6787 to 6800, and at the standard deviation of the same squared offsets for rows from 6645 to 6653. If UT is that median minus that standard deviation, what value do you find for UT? -0.1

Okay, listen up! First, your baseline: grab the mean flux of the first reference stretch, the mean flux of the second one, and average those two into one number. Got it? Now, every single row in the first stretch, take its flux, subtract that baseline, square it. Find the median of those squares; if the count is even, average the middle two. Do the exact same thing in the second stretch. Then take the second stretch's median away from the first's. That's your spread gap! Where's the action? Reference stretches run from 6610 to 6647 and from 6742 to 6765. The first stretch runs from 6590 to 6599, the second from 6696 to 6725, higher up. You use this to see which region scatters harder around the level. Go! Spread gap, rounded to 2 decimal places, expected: -0.25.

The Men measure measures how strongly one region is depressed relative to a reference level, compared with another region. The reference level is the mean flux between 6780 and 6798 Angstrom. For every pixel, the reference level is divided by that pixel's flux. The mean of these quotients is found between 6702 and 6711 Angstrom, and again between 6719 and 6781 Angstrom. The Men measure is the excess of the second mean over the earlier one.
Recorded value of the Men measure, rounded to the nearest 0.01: 0.01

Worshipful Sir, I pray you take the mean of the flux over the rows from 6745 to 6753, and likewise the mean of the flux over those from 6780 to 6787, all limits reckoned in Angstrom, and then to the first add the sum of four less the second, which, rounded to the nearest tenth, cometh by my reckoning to 2.3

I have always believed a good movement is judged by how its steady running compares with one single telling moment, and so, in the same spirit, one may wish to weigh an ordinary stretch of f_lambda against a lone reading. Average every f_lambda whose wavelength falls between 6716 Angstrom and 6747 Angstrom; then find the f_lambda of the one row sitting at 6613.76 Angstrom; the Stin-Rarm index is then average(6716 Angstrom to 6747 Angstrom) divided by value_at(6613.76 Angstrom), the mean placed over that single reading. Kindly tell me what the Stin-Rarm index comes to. 1.00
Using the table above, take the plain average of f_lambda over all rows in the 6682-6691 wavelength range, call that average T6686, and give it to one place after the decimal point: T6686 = 25.8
